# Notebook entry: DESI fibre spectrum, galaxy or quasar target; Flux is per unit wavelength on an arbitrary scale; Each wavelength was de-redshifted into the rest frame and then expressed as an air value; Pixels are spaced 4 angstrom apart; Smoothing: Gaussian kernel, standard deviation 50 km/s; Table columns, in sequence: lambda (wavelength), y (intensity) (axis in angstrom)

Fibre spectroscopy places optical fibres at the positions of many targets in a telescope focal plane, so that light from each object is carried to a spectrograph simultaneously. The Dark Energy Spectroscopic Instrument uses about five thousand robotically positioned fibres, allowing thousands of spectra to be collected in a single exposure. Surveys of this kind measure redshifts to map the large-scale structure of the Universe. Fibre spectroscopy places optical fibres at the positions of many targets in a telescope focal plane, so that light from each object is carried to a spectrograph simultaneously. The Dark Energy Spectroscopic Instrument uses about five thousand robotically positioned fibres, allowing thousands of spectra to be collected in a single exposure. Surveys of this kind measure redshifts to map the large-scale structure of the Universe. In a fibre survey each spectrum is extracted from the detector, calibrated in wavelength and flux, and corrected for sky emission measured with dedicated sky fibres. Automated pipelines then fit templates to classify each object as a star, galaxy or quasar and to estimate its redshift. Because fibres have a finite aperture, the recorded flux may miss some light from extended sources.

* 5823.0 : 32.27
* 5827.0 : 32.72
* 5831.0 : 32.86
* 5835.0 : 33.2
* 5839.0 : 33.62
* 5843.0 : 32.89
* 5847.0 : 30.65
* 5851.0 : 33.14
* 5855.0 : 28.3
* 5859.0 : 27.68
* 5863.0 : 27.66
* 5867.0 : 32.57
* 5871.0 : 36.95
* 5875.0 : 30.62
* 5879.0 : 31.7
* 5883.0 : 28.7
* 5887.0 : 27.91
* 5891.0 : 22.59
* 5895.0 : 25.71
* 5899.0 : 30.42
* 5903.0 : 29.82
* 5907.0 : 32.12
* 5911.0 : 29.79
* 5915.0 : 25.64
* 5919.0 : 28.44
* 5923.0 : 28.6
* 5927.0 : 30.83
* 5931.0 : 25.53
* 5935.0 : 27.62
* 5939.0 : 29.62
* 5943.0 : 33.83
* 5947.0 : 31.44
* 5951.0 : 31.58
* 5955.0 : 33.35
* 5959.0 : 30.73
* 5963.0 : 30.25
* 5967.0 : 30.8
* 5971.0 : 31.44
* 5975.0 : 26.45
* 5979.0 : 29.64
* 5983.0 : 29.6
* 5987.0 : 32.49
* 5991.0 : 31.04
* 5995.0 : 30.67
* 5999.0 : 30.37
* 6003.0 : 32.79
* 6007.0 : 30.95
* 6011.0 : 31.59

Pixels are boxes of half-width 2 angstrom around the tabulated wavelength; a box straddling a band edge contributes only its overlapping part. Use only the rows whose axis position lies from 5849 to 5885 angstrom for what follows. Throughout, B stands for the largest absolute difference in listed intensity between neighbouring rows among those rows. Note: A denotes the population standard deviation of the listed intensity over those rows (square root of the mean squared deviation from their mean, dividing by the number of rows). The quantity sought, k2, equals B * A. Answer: 18.6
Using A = 2.9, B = 6.3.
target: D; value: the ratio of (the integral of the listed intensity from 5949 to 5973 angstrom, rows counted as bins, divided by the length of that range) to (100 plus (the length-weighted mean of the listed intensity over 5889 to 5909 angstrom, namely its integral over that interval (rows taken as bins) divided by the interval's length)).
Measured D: 0.245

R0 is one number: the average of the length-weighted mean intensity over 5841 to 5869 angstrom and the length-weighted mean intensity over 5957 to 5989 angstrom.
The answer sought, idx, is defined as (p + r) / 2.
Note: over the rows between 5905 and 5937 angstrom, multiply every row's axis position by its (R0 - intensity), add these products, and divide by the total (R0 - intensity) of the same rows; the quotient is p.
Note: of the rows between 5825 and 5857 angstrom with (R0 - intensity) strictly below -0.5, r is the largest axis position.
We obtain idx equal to 5888.7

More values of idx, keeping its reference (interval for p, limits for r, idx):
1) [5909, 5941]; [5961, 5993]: 5957.9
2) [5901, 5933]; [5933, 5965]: 5939.2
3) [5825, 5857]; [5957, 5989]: 5911.5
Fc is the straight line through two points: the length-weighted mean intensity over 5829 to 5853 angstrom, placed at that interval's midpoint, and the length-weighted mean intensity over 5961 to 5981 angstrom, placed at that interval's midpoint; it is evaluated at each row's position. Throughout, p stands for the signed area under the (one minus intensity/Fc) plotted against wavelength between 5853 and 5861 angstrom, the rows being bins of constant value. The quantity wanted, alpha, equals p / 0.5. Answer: 2.2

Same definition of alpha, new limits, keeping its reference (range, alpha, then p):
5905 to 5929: 2.7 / 1.3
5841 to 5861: 2.4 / 1.2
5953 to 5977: -1.0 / -0.5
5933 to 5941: 1.0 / 0.5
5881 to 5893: 4.0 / 2.0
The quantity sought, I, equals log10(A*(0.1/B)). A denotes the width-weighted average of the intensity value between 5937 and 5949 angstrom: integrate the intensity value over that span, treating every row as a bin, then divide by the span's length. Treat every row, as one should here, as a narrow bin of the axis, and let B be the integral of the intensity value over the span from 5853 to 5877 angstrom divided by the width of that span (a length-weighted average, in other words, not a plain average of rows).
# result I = -0.99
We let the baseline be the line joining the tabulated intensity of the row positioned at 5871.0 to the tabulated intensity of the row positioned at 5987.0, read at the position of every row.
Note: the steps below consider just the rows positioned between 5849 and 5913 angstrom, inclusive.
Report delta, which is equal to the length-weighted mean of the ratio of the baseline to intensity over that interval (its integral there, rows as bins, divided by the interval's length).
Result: 1.24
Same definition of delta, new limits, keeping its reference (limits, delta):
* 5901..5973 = 1.15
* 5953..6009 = 1.07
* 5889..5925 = 1.28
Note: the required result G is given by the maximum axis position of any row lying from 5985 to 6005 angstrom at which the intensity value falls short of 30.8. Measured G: 5999.0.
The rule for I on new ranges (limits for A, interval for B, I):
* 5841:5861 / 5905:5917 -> -0.98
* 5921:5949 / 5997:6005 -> -1.03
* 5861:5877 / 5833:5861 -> -0.99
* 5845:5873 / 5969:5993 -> -0.99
